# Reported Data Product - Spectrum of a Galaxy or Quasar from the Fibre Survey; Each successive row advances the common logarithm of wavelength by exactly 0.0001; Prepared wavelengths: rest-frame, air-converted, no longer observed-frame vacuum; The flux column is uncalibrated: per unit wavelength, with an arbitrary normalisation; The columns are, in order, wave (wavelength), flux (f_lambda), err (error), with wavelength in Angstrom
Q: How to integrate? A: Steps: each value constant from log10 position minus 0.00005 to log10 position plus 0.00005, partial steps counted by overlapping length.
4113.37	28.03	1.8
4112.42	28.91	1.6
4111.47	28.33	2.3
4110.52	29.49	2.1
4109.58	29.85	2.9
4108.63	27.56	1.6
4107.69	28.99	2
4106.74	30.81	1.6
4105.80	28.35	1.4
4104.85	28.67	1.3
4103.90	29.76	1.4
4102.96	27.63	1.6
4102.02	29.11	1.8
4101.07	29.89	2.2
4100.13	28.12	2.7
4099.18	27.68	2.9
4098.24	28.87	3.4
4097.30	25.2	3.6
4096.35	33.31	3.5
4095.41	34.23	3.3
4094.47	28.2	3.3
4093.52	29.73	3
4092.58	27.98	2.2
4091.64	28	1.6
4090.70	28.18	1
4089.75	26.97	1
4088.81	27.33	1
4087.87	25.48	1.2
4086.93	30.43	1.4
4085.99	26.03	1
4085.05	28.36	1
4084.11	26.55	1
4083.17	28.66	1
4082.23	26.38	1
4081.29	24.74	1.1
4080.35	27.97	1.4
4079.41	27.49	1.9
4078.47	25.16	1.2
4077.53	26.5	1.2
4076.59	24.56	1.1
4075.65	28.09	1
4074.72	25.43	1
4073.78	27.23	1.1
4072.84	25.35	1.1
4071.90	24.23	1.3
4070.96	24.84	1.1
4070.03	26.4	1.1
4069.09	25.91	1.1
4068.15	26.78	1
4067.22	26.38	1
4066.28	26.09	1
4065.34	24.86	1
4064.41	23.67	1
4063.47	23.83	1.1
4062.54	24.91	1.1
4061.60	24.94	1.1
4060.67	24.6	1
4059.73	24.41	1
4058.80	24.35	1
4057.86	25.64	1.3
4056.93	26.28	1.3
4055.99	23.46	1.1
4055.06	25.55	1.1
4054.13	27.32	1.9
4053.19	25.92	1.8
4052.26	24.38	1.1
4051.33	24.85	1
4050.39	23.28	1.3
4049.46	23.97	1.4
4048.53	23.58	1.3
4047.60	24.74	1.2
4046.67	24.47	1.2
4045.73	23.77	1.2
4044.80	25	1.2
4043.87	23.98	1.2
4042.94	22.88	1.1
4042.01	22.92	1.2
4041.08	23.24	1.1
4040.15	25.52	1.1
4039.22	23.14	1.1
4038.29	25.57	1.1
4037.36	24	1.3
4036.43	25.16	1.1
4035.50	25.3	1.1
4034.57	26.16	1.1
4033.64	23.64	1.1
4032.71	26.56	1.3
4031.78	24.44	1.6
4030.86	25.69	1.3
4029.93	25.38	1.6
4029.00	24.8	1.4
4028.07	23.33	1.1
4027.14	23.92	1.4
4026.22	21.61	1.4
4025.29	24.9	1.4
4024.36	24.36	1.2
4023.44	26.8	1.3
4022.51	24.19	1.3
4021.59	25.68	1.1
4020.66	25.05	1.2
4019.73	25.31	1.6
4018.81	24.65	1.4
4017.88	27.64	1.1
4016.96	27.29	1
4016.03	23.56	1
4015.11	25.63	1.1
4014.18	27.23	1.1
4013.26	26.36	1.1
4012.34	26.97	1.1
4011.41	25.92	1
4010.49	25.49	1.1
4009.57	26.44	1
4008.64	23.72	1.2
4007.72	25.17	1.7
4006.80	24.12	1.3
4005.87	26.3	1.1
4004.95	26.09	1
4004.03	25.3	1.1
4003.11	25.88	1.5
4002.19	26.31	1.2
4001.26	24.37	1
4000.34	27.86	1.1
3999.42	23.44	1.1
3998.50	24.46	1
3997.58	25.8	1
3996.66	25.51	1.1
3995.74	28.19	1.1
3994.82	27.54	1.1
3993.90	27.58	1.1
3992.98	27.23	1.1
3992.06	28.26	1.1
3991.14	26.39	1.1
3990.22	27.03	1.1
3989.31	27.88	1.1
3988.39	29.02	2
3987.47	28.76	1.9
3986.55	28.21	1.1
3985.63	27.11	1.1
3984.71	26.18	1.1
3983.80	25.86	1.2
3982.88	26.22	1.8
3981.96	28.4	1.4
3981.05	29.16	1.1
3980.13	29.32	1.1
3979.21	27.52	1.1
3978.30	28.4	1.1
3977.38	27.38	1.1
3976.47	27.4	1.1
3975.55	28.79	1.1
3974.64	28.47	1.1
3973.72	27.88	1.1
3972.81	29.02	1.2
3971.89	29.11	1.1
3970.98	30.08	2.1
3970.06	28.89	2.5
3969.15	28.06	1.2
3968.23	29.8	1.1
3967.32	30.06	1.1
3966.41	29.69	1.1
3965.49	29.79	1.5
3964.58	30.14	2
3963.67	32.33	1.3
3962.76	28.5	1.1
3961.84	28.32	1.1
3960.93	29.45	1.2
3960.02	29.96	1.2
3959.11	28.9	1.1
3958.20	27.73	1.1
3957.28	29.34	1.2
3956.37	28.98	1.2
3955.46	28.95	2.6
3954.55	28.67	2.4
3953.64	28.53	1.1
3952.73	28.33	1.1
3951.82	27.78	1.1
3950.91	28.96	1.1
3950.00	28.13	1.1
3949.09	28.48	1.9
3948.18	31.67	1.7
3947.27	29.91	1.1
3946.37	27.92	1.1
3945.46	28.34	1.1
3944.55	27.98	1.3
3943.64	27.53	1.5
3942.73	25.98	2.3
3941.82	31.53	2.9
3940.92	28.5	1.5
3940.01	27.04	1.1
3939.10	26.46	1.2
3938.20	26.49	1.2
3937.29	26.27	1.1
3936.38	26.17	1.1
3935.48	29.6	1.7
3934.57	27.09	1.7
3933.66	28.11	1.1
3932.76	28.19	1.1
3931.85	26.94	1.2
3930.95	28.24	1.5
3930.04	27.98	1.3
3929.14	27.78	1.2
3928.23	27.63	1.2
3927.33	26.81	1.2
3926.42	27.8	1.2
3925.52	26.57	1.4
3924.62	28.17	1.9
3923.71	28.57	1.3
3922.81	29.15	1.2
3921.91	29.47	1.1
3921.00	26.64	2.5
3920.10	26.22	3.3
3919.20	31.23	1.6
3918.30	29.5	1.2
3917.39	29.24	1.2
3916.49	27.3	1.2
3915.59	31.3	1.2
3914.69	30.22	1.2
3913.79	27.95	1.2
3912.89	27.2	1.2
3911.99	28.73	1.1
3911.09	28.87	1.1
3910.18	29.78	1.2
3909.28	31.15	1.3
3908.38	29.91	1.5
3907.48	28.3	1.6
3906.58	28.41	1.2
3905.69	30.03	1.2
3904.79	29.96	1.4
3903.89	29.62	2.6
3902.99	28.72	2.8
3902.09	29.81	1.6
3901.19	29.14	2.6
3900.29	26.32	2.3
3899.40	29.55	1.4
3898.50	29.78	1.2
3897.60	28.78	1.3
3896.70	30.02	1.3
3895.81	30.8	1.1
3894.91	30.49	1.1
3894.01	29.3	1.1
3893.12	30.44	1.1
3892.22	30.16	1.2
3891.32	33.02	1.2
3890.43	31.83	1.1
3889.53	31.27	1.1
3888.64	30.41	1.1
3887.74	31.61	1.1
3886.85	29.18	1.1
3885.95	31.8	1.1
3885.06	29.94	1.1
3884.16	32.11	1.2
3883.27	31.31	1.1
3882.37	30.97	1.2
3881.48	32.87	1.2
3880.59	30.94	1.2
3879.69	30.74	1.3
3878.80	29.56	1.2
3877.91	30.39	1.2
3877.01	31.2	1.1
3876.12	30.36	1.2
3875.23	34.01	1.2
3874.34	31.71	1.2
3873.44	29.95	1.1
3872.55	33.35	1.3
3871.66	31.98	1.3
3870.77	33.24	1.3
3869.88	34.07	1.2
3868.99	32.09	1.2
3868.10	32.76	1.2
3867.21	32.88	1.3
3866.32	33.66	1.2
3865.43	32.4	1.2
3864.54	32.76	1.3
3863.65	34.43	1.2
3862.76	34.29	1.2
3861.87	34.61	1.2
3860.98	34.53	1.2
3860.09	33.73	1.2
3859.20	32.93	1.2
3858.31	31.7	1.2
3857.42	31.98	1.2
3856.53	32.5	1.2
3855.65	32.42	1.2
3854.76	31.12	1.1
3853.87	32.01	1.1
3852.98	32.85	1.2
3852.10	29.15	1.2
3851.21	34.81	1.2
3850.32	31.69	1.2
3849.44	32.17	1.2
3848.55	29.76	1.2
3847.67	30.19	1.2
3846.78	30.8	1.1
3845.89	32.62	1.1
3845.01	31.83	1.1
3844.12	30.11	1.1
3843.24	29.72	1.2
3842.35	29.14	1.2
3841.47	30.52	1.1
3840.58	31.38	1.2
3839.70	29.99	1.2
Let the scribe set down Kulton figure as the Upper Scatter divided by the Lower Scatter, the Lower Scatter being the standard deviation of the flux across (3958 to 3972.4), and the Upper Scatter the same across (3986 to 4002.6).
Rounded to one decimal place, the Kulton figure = 1.5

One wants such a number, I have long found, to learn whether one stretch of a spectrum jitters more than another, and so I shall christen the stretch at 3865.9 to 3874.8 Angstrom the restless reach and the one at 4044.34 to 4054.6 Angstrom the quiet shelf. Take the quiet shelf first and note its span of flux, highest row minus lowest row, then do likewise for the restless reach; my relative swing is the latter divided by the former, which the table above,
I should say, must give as 1.0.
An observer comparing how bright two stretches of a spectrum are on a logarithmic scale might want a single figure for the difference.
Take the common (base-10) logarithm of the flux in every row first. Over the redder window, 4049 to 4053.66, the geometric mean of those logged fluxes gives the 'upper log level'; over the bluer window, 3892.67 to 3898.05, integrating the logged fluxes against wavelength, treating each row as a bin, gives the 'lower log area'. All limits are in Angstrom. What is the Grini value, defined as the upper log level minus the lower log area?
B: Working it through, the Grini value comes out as -6.56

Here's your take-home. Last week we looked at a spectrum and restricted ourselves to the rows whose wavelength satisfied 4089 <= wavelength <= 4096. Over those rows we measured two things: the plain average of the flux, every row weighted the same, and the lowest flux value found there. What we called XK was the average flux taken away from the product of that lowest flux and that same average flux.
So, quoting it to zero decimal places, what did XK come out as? 754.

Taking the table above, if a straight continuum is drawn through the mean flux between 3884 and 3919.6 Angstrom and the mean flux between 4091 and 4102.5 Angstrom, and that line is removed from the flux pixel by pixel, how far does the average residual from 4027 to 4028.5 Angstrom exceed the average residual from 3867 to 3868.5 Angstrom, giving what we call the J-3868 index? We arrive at -8.7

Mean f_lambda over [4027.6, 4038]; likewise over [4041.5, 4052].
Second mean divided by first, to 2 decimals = 0.96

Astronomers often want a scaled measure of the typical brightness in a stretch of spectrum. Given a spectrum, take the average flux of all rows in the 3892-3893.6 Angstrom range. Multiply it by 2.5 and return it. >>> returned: 76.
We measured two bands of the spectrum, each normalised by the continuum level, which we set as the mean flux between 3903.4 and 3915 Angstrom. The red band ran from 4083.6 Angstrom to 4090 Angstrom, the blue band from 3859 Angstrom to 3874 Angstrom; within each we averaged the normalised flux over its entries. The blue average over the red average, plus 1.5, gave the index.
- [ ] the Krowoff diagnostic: 2.71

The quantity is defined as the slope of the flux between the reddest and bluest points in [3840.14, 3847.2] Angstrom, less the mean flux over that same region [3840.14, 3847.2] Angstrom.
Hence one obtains -31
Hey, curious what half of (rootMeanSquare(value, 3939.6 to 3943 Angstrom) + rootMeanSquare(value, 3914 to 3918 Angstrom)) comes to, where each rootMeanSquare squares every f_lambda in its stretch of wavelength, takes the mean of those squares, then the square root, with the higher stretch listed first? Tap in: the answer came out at 29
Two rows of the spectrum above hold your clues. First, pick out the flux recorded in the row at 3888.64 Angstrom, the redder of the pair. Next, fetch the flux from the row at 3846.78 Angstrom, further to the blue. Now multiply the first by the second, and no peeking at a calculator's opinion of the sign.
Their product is 937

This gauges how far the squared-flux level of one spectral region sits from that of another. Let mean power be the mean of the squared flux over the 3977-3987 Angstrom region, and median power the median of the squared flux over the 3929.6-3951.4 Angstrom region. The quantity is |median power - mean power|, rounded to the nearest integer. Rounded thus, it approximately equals 23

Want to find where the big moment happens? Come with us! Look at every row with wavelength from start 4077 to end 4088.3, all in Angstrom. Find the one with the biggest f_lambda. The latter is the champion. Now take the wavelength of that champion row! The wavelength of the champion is 4086.93 Angstrom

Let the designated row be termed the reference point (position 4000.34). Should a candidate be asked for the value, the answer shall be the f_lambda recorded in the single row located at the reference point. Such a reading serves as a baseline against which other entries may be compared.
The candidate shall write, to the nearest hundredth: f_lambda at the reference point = 27.86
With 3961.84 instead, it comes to 28.32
